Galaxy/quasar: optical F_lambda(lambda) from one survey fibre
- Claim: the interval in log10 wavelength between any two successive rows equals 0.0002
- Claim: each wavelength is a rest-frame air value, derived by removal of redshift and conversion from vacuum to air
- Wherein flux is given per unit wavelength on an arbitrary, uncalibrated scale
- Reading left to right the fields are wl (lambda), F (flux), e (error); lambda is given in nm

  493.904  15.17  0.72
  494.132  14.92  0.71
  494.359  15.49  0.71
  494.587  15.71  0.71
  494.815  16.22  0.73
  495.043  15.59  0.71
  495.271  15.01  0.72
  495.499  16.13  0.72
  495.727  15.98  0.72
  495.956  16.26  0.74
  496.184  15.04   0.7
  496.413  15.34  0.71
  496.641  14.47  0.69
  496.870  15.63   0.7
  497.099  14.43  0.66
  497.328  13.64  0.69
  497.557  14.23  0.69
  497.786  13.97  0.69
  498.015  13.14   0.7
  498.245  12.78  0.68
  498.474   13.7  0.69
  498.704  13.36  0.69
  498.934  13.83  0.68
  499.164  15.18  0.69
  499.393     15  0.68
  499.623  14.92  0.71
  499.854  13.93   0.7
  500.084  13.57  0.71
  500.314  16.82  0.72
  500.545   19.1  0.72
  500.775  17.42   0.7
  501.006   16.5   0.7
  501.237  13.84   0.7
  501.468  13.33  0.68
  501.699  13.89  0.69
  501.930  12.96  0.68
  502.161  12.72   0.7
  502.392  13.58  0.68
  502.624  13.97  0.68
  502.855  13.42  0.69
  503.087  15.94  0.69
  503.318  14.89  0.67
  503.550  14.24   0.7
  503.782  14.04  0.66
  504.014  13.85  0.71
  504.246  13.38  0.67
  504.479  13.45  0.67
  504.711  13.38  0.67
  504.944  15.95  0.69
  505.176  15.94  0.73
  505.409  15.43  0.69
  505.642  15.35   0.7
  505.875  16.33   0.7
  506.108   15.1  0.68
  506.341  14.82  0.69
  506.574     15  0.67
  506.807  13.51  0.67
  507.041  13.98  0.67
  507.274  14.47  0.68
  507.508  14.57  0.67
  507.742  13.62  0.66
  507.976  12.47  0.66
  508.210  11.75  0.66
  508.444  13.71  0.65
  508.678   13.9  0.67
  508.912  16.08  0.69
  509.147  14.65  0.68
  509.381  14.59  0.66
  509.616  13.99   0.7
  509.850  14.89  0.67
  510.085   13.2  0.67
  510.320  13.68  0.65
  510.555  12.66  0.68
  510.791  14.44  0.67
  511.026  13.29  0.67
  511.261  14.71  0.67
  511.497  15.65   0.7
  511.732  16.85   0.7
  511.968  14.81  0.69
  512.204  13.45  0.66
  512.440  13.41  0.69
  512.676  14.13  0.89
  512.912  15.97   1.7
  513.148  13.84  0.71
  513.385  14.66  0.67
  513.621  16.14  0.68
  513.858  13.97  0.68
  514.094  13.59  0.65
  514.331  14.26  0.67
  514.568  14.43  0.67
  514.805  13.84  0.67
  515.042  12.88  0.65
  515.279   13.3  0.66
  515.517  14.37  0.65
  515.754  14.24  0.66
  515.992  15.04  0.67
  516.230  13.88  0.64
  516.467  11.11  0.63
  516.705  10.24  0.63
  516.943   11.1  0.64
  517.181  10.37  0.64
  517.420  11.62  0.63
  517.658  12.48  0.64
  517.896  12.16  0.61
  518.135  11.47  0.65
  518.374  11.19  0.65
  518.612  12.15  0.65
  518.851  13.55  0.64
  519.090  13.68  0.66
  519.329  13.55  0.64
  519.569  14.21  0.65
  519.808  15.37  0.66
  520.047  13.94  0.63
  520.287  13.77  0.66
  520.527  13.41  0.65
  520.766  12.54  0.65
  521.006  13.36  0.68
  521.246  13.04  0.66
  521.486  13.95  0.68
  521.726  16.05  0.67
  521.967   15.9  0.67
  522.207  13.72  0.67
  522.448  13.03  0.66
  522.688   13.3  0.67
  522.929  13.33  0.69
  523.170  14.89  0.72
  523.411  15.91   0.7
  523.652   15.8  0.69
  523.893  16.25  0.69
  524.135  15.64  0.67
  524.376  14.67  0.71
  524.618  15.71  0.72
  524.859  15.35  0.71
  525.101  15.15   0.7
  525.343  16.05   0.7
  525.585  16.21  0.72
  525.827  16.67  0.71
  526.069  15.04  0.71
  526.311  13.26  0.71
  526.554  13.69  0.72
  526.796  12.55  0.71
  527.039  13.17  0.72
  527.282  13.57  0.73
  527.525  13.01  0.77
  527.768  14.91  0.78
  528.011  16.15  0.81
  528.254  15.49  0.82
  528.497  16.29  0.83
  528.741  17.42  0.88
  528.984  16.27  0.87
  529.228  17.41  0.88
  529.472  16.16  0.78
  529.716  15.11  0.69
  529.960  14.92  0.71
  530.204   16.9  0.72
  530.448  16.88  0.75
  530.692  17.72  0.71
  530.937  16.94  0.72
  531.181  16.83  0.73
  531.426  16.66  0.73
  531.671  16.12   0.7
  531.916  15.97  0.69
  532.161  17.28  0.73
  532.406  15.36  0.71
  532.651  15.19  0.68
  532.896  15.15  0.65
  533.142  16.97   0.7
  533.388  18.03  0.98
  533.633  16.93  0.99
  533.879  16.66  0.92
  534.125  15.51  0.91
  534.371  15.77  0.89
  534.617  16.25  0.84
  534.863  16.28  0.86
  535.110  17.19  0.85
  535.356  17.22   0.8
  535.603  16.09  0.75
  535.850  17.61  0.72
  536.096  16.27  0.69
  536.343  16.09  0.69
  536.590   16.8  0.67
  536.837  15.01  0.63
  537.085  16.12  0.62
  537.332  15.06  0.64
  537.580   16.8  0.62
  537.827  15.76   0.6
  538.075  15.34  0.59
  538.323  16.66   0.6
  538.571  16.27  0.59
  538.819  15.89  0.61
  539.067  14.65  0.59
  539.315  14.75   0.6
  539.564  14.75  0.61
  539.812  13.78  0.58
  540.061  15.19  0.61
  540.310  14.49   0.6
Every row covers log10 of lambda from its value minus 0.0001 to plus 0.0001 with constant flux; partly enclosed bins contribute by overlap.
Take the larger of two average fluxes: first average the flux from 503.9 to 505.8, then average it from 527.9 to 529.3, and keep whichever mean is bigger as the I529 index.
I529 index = 16.5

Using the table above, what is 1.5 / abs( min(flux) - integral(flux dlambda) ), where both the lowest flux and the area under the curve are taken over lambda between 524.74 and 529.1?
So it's 0.028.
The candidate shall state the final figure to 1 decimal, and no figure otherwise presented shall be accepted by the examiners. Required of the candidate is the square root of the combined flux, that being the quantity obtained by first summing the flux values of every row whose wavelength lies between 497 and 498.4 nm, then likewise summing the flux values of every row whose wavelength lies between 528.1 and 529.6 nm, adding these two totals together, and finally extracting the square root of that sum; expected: 13.5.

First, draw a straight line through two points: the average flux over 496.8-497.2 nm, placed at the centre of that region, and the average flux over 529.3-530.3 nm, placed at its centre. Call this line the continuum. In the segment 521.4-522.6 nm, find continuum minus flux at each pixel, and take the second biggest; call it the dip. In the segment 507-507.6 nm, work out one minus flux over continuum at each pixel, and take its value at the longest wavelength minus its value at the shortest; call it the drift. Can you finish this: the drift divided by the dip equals -0.02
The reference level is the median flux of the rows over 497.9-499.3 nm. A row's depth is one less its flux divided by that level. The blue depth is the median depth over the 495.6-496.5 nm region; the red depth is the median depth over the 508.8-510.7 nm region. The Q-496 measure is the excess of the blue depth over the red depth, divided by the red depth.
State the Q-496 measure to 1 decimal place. 1.8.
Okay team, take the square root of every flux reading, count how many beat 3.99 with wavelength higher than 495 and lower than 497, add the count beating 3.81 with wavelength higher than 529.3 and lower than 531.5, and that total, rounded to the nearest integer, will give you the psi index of 12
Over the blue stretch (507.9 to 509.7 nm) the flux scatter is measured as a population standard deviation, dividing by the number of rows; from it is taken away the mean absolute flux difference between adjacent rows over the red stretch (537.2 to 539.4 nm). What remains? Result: 0.42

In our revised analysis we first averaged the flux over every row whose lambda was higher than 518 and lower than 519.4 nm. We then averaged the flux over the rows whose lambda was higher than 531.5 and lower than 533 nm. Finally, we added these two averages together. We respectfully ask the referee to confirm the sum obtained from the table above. 28.4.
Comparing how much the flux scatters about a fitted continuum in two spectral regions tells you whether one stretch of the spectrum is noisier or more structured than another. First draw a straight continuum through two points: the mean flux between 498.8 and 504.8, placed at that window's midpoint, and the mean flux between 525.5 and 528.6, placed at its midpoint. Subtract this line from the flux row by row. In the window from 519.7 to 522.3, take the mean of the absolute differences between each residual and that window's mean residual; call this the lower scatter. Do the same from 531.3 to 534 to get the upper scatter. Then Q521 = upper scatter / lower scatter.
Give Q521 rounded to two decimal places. 0.83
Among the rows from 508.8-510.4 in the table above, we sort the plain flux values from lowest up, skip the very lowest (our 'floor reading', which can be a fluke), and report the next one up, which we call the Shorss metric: 13.68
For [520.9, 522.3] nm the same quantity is 13.36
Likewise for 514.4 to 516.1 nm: 13.3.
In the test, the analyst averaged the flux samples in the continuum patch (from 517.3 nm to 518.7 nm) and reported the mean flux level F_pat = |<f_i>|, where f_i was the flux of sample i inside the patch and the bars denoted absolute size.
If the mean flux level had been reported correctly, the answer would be 11.8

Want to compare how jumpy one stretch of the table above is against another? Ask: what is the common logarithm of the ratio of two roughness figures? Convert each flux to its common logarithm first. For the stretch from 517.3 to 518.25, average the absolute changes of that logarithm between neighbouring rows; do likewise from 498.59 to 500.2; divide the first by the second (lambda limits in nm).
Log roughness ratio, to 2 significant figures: 0.11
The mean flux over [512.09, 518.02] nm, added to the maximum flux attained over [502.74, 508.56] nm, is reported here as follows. 30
